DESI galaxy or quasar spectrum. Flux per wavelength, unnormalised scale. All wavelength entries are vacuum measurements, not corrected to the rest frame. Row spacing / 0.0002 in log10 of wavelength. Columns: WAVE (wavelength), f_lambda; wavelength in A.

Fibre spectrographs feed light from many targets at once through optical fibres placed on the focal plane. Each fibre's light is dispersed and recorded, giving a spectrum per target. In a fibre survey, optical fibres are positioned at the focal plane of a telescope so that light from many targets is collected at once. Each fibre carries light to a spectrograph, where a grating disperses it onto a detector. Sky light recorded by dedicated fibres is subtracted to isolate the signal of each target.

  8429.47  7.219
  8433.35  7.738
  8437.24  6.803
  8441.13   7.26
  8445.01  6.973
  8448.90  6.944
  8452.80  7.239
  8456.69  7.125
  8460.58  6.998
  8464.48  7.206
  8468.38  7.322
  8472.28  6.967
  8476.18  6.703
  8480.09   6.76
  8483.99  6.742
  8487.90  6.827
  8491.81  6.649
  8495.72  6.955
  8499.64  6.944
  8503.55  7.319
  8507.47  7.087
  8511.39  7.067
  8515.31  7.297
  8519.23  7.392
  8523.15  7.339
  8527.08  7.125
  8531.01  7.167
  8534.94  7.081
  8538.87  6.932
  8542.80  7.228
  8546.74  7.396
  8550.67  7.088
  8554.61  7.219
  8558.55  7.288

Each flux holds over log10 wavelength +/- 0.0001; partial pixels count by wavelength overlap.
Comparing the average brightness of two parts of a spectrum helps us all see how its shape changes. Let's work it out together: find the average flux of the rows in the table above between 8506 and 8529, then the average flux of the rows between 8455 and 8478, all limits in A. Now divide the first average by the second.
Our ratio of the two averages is 1.02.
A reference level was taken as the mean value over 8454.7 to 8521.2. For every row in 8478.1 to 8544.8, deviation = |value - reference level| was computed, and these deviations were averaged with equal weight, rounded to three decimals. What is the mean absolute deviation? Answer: 0.190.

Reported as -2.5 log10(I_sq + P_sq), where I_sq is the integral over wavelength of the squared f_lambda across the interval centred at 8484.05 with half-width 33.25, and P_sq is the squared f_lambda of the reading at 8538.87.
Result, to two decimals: -8.80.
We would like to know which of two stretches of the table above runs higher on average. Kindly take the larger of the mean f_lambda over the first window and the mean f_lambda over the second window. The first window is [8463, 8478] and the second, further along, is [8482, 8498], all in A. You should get 7.05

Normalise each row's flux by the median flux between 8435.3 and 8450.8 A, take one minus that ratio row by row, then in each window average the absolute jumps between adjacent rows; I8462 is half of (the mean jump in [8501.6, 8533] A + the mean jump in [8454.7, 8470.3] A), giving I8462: 0.0199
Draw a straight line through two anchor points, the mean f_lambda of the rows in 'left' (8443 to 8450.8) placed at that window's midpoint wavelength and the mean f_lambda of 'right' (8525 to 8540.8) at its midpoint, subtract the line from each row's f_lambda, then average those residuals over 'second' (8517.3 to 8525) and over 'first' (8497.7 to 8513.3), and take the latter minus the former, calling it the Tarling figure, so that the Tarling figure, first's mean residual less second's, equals -0.2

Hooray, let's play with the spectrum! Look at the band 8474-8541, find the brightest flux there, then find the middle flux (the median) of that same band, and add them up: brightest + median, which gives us 14.5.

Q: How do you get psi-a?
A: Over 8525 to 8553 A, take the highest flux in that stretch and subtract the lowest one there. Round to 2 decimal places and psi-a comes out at 0.46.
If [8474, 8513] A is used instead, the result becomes 0.67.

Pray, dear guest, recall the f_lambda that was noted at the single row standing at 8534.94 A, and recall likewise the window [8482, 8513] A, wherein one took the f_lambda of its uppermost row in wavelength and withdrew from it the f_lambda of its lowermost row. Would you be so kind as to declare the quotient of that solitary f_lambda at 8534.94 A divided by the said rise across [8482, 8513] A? 22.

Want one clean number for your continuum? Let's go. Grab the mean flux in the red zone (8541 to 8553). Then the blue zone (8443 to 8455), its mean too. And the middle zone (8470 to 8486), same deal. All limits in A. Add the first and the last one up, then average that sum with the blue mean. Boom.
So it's 10.5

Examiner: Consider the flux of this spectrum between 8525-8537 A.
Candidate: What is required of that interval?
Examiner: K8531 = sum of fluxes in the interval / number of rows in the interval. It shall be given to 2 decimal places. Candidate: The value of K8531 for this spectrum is 7.12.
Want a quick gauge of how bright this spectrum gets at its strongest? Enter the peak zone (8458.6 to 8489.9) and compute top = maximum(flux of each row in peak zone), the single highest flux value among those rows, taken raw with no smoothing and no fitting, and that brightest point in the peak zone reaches 7.322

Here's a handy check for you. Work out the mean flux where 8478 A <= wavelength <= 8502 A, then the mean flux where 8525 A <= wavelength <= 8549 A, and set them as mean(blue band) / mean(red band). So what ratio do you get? 0.95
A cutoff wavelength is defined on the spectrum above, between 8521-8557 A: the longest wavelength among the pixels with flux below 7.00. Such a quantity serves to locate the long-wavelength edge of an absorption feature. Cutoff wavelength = 8538.87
